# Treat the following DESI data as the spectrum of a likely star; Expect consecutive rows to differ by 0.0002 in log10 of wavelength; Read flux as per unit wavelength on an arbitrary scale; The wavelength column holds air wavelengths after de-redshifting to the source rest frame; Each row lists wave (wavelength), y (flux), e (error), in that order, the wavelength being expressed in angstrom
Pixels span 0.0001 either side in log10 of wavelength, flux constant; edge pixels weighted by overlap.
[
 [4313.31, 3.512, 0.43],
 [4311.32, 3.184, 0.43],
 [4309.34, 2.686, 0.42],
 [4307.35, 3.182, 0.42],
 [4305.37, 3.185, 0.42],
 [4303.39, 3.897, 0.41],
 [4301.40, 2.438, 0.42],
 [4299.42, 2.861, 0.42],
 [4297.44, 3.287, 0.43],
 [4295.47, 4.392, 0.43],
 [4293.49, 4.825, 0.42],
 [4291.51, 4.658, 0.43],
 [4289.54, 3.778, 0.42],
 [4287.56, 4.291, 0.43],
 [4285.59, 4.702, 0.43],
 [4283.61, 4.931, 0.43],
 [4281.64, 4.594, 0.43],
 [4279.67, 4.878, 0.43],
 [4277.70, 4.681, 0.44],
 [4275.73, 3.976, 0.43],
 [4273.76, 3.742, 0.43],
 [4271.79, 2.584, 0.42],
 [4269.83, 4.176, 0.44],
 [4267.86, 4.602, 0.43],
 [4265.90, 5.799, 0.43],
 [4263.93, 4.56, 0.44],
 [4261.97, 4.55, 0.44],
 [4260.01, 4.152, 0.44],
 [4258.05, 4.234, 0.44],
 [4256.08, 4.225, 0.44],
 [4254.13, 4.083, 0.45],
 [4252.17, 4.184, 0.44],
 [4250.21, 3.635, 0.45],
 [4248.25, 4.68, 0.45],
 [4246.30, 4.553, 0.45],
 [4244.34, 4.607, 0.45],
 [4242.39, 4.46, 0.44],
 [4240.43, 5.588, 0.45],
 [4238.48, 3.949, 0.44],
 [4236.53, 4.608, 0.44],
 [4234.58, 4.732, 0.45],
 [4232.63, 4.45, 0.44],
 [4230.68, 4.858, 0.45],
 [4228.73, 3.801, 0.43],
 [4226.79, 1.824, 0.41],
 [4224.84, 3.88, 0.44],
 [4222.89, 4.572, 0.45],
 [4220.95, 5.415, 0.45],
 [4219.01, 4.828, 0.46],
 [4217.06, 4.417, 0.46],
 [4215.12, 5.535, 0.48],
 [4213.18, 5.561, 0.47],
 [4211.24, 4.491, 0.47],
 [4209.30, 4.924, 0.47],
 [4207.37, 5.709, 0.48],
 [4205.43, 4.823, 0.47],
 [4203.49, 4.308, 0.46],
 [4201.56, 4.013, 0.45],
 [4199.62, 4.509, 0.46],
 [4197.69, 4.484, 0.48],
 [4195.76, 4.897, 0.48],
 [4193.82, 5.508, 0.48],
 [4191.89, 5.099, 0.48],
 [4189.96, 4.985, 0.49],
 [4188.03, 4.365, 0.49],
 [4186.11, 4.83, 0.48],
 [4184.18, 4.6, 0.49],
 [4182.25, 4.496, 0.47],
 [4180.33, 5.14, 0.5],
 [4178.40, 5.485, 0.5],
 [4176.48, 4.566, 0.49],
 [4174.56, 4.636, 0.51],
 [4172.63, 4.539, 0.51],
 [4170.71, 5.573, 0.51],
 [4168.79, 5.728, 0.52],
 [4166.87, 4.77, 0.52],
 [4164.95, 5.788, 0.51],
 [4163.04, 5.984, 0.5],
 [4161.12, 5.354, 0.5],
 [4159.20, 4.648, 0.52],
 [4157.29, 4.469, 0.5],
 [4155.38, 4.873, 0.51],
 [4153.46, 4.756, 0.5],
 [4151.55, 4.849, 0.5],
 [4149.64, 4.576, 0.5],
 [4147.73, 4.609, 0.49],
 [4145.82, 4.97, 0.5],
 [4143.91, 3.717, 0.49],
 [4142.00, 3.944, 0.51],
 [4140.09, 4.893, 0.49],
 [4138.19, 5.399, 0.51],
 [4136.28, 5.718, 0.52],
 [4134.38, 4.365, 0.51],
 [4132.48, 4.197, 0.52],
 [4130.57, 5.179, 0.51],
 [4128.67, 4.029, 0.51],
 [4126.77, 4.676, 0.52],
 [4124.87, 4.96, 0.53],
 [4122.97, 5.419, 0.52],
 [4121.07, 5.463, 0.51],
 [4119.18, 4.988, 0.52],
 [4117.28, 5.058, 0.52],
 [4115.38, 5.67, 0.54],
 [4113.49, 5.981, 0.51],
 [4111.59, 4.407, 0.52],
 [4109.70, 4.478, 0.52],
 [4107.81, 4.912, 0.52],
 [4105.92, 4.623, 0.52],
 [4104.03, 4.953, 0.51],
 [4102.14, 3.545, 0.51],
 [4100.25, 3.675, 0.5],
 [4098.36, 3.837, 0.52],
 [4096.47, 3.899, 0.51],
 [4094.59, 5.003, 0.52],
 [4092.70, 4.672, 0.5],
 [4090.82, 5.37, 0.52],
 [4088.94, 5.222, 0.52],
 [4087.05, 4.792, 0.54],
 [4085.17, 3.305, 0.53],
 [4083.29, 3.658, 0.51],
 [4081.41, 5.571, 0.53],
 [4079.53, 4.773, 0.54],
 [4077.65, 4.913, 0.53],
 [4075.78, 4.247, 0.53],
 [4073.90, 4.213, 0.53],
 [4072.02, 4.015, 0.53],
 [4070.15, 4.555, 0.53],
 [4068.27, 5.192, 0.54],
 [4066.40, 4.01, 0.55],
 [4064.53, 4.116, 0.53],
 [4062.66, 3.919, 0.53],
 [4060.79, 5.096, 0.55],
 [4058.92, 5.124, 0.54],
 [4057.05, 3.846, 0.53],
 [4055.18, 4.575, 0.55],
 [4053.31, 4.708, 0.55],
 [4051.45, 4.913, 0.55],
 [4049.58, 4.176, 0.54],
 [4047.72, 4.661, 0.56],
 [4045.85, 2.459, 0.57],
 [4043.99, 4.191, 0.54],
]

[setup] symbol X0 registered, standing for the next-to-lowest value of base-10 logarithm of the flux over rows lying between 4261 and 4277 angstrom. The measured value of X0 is 0.57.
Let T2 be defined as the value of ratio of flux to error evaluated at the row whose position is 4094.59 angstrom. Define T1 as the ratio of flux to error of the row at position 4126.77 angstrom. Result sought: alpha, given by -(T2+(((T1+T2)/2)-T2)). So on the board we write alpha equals -9.3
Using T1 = 9.0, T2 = 9.6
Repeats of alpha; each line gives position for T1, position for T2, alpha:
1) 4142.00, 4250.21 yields -7.9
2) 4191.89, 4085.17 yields -8.4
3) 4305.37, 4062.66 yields -7.5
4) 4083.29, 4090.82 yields -8.7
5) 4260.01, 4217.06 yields -9.5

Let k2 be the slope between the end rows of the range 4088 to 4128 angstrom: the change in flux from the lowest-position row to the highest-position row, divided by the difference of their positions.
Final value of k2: -0.014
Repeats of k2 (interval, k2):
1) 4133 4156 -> 0.024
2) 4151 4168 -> -0.005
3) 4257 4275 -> -0.031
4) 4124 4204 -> -0.008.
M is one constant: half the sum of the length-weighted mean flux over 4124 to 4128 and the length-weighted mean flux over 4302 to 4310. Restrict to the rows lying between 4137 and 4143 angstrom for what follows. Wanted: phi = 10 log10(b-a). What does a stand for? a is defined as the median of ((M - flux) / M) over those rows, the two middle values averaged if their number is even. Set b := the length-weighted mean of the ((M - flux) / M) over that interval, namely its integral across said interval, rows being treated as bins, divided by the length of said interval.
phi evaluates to -15.3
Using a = -0.23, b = -0.20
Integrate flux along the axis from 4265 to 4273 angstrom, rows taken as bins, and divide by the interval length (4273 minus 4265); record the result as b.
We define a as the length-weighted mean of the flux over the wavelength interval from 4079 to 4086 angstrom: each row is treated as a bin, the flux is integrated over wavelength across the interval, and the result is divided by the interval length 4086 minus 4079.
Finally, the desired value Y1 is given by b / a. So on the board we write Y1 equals 0.99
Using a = 4.32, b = 4.3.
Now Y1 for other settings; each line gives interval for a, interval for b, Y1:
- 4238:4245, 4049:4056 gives 0.98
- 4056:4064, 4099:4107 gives 0.94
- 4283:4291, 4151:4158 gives 1.07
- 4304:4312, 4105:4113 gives 1.51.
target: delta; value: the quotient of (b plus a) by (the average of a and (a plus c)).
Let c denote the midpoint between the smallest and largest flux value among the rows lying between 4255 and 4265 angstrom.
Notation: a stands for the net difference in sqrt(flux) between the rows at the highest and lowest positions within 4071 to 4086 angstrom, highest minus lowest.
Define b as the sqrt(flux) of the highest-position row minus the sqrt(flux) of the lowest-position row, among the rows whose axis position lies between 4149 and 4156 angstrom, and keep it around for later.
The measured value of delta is -0.06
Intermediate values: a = -0.19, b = 0.07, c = 4.4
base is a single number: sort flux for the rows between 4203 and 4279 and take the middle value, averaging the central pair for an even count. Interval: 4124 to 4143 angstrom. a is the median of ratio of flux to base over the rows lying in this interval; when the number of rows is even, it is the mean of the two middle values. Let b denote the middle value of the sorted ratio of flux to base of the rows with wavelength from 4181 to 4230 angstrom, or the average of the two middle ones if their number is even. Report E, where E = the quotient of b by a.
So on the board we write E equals 0.96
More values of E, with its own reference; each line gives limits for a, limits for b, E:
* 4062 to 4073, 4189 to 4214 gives 1.20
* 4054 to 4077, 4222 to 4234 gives 0.98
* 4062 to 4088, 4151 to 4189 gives 1.13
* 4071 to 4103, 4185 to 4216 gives 1.15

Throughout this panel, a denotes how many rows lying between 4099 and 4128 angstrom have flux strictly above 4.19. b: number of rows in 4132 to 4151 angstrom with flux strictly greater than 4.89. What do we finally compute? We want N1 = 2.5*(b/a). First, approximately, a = 13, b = 4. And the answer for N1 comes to 0.8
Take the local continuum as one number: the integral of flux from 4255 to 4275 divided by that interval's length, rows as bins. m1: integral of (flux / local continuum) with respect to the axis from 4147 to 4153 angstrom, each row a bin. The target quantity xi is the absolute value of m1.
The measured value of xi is 6.6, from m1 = 6.6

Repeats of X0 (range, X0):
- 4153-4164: 0.67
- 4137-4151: 0.60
